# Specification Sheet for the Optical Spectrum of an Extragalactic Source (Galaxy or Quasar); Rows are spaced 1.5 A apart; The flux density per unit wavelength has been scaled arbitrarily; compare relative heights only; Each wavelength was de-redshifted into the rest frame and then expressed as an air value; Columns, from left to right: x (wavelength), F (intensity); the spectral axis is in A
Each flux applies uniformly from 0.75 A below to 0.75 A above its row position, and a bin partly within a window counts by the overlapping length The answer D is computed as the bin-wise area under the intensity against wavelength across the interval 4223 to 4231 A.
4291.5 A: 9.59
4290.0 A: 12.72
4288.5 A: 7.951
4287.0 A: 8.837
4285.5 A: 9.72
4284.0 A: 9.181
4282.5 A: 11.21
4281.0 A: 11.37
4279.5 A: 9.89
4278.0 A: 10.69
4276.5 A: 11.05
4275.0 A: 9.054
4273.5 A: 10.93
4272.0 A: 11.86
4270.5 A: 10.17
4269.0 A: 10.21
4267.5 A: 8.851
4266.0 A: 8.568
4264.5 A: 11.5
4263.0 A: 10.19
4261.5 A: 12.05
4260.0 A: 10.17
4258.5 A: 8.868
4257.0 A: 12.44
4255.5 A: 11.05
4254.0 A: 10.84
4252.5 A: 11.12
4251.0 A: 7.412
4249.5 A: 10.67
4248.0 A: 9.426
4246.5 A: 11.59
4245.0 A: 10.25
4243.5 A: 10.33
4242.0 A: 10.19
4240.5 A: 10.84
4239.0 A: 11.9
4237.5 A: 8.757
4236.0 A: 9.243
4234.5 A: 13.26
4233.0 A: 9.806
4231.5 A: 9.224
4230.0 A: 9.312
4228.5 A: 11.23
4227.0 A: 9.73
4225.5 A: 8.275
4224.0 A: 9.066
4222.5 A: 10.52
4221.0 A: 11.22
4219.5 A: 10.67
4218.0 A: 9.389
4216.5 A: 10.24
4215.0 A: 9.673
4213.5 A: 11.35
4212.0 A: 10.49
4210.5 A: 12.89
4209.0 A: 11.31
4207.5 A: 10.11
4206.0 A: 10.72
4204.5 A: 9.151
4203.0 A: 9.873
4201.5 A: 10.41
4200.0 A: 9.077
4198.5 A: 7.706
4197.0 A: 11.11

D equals 76.4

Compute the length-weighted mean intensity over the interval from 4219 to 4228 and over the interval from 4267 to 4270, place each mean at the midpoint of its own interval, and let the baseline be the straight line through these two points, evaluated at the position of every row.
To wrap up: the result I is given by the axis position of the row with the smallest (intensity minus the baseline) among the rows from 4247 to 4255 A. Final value 4251.0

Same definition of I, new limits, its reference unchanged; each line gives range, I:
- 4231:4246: 4237.5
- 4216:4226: 4225.5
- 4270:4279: 4275.0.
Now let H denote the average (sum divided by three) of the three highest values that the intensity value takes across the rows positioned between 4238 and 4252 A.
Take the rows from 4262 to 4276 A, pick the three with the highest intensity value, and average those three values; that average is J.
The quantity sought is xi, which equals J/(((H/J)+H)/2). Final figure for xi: 1.84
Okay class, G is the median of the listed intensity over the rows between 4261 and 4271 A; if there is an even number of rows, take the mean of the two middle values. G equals 10.2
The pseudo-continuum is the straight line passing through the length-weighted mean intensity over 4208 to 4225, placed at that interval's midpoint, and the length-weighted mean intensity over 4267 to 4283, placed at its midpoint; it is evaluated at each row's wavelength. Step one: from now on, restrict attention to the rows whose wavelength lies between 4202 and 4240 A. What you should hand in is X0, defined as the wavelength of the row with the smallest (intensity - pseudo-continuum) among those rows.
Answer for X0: 4225.5 A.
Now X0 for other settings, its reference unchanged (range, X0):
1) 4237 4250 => 4237.5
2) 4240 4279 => 4251.0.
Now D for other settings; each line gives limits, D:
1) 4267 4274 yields 73.1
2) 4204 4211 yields 75.8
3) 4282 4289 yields 65.6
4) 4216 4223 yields 72.9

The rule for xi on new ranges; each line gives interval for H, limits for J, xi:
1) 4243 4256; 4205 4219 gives 1.94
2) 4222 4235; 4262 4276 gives 1.80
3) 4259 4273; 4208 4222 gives 1.85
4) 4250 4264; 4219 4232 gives 1.71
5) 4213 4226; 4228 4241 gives 2.02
